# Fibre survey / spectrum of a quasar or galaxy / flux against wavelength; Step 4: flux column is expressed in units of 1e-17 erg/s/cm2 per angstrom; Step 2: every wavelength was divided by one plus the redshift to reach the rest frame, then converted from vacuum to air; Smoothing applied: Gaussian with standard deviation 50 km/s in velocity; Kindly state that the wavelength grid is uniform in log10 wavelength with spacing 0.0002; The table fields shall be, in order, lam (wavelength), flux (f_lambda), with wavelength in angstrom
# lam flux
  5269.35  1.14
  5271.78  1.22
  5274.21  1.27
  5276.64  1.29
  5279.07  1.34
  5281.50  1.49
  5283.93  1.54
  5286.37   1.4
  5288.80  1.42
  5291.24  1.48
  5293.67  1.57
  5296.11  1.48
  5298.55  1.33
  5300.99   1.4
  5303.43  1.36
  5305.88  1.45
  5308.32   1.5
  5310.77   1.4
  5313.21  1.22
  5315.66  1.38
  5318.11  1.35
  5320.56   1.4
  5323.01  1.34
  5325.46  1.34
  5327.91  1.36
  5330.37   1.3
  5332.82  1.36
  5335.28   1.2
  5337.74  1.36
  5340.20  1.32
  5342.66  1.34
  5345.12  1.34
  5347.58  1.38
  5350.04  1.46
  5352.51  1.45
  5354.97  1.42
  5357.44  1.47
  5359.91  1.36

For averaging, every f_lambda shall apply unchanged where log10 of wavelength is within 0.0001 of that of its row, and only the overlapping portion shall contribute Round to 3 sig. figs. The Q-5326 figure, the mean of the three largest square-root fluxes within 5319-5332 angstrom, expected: 1.17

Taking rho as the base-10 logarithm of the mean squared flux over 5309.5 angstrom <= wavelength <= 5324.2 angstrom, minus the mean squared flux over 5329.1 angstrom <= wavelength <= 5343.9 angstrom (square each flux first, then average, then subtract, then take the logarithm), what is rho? -1.0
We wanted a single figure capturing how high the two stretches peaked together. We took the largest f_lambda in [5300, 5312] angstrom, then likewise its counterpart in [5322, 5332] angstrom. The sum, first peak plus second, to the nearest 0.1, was 2.9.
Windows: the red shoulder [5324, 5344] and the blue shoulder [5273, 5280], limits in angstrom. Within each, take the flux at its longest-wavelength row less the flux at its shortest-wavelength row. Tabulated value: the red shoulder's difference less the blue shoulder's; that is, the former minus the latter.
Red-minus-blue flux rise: -0.1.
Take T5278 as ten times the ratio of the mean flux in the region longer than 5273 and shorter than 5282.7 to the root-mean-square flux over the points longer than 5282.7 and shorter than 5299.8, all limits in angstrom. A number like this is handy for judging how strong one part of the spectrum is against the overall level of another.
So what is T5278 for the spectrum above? 9.2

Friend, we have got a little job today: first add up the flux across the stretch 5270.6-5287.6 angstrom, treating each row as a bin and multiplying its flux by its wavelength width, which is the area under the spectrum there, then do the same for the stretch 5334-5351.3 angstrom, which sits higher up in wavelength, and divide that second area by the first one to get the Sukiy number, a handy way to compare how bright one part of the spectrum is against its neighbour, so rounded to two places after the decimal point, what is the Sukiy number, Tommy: 1.00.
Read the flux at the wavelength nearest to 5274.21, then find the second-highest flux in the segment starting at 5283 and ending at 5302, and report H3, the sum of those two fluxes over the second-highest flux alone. 1.82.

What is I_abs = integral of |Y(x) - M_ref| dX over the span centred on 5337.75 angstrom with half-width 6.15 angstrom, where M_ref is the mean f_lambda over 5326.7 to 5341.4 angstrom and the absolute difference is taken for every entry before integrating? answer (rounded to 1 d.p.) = 0.6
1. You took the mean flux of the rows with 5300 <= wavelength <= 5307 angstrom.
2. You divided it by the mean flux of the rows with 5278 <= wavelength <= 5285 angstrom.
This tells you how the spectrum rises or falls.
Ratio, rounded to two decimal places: 0.96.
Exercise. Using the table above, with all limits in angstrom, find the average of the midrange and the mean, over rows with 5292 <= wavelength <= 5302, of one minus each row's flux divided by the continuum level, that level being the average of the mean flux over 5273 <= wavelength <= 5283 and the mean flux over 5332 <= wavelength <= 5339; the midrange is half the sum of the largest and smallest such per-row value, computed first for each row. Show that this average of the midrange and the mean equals -0.091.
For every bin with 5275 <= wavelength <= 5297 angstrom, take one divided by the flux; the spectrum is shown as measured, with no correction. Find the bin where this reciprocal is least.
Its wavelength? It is 5293.67 angstrom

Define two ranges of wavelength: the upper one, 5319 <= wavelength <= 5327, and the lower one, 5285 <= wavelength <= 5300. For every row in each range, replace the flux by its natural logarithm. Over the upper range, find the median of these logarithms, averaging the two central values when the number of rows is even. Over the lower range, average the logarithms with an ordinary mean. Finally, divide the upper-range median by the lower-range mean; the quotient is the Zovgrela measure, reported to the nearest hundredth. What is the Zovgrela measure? 0.80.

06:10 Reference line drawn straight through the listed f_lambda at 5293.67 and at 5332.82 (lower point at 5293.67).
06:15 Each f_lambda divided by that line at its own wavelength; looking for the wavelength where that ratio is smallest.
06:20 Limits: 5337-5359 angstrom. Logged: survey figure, 5340.20 angstrom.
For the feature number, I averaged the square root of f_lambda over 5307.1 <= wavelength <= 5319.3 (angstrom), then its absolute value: 1.17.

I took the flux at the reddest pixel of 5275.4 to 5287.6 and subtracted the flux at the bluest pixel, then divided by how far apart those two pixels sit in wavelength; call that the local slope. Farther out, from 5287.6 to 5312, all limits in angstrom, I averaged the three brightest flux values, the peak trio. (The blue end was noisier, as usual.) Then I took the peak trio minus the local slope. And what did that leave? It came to 1.51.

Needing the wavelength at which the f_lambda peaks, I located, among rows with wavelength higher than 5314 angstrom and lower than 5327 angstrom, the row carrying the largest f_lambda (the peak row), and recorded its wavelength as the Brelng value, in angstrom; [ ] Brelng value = 5320.56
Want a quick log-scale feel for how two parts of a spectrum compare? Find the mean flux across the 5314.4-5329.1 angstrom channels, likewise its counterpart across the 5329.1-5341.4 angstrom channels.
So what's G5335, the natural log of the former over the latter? 0.04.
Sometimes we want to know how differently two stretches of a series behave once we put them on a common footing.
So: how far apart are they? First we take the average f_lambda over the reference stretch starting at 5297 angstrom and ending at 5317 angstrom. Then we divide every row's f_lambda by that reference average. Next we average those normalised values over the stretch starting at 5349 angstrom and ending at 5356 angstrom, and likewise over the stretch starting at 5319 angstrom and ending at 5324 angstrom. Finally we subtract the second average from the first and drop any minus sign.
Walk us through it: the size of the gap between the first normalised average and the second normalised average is 0.053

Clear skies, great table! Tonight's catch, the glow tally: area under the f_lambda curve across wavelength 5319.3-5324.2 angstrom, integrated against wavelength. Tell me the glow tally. 6.7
